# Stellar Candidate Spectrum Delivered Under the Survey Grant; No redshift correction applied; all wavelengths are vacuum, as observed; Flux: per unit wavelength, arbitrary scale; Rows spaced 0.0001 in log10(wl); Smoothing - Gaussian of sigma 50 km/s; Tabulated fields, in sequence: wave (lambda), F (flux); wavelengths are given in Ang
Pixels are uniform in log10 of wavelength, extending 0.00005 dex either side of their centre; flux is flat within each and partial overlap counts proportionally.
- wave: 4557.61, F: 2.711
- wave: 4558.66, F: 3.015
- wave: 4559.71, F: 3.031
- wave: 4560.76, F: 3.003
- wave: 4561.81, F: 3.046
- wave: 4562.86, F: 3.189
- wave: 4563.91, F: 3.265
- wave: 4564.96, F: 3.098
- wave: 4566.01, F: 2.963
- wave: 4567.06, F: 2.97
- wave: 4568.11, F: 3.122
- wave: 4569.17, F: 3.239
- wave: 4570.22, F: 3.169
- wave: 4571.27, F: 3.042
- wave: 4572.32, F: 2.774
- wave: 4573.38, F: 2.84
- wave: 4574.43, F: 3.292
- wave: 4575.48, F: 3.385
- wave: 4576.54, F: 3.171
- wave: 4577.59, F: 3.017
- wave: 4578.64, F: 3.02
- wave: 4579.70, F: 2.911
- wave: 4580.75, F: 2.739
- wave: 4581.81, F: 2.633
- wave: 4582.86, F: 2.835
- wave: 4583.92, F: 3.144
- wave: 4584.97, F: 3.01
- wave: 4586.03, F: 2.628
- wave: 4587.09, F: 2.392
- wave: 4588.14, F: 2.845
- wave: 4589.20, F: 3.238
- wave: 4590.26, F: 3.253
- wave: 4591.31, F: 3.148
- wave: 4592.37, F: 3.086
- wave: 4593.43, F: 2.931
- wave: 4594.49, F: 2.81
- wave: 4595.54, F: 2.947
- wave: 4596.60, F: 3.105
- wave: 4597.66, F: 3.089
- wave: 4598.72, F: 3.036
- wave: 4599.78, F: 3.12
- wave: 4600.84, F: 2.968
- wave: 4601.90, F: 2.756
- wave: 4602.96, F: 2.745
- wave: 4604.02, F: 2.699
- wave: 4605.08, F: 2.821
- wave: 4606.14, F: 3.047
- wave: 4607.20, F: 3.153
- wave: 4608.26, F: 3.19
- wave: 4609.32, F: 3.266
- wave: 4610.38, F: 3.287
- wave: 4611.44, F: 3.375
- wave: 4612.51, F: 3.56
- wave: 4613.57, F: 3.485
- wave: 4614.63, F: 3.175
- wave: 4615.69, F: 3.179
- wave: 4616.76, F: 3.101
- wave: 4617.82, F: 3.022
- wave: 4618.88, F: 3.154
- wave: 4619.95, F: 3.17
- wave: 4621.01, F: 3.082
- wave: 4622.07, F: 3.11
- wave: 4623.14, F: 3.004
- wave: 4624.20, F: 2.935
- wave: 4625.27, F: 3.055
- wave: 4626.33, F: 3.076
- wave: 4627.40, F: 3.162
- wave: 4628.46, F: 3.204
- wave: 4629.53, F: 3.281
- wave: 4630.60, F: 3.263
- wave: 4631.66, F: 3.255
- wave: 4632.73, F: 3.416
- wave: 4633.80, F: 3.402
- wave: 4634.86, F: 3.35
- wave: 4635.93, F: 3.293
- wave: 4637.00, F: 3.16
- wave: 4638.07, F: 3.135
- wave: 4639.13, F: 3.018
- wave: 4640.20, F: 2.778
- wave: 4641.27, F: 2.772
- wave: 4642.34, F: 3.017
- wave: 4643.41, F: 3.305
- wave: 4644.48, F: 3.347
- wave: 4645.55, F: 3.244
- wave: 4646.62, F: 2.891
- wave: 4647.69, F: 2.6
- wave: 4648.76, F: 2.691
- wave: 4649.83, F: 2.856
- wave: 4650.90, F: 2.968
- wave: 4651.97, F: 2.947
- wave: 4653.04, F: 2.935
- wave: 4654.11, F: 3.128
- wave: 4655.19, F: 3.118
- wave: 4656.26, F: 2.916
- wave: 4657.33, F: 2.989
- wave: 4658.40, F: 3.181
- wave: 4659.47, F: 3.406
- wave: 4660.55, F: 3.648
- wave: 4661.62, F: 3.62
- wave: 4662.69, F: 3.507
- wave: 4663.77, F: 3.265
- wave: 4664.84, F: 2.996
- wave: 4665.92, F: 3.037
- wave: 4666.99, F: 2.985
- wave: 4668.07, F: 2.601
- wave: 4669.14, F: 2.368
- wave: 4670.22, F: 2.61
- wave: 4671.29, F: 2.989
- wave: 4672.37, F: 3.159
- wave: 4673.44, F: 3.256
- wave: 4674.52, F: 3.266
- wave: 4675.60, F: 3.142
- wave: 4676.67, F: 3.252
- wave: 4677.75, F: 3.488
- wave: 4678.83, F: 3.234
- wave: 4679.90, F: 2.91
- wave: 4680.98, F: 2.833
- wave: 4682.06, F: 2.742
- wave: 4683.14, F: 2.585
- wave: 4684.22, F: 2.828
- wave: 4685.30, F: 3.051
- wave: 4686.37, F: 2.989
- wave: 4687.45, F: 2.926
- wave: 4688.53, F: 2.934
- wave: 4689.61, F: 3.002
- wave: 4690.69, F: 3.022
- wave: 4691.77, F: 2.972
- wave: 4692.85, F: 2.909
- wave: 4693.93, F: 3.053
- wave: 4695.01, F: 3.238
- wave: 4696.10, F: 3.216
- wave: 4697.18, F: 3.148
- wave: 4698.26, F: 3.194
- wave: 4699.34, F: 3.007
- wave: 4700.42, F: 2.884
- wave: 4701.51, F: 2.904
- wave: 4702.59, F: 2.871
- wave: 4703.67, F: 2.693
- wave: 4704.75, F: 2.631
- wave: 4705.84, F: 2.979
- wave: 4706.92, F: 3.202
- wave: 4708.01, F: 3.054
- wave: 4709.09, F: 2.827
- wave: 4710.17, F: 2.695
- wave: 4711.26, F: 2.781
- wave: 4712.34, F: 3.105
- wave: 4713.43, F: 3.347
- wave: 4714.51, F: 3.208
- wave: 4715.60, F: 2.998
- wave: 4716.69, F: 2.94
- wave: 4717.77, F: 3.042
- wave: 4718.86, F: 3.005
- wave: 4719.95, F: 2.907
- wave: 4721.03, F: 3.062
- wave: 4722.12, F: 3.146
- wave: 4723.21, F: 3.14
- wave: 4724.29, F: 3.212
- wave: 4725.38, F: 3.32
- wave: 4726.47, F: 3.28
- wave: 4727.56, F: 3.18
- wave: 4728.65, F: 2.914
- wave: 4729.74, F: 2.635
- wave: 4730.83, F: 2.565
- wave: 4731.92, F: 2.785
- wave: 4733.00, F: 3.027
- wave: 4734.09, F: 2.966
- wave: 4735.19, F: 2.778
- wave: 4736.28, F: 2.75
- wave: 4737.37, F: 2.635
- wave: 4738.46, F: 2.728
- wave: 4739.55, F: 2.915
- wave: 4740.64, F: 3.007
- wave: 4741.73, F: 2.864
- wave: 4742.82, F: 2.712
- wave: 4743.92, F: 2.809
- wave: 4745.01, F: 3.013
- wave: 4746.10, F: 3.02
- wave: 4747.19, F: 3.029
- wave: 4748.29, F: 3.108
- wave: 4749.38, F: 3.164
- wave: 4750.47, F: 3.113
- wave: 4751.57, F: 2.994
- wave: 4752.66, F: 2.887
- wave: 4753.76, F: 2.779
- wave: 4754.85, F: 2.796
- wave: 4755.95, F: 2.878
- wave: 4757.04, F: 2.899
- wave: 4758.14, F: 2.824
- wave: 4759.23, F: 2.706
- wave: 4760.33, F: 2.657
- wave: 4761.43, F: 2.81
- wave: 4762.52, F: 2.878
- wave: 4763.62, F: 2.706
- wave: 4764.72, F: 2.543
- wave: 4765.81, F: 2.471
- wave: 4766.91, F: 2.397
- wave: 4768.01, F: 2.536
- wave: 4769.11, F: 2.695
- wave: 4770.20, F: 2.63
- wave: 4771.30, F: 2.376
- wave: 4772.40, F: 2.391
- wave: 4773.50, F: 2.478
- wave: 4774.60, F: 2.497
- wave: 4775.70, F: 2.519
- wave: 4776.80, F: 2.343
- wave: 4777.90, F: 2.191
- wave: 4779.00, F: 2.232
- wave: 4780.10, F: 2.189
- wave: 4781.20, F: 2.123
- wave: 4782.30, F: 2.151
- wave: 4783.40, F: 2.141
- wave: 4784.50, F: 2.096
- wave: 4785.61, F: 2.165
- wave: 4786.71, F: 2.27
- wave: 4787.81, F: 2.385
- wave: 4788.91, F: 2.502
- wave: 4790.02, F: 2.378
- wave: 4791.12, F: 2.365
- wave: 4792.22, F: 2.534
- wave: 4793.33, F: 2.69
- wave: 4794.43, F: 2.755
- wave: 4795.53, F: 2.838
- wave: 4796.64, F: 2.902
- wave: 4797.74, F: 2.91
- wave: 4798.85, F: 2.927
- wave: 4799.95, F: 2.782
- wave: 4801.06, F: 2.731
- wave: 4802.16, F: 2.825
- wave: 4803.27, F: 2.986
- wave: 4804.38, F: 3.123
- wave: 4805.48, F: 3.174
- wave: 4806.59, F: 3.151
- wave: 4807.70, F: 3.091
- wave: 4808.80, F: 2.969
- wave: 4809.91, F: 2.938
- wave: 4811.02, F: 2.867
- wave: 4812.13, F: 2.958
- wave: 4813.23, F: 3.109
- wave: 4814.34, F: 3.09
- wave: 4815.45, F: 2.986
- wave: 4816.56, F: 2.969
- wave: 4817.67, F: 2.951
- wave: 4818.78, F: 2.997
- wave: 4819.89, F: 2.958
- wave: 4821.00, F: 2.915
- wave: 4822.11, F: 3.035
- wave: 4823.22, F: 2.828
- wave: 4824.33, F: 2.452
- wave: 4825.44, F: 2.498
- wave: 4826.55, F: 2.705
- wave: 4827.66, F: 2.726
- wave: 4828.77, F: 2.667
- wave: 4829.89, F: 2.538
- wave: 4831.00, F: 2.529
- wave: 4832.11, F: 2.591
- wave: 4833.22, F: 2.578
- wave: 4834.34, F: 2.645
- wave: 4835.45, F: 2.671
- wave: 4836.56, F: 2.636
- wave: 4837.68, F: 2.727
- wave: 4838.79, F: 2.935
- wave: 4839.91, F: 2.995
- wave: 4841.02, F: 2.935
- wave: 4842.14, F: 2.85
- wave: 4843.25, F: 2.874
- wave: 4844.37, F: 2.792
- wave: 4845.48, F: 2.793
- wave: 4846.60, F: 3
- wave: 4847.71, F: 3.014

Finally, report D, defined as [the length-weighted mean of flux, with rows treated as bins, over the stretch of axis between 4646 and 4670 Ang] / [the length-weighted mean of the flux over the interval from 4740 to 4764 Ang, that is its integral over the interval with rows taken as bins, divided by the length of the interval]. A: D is 1.04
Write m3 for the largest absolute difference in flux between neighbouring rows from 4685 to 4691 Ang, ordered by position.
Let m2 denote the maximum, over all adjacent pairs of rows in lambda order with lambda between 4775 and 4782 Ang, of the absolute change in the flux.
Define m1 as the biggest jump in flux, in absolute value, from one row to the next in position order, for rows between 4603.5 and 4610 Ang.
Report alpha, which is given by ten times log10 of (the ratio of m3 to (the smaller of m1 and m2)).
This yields -4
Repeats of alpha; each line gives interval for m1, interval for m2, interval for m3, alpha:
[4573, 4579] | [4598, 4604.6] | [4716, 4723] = -1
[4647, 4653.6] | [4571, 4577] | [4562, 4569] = 0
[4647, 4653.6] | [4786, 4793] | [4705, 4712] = 1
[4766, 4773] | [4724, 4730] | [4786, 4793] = -2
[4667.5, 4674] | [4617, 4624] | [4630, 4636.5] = 1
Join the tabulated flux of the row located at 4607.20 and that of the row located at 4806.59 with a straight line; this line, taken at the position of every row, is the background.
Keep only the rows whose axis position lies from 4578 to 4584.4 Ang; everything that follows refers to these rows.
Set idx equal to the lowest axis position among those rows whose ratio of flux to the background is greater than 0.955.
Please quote 4578.64 Ang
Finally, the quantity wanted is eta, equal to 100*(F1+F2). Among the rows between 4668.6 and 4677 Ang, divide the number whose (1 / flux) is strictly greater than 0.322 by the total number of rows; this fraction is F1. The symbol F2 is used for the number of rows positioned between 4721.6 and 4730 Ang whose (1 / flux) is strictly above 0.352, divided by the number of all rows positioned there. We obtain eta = 50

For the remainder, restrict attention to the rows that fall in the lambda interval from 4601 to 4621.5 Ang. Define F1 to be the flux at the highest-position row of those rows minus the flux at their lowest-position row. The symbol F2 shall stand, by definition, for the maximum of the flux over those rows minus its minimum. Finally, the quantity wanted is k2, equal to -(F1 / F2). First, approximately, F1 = 0.3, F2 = 0.9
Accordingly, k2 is -0.4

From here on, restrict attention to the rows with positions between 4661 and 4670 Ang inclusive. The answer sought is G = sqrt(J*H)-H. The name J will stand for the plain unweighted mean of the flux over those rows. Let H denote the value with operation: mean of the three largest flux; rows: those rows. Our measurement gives -0.215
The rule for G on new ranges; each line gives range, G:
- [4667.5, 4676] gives -0.155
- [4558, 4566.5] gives -0.054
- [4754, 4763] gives -0.040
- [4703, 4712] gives -0.112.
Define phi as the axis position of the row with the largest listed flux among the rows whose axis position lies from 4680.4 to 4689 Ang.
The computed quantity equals 4685.30 Ang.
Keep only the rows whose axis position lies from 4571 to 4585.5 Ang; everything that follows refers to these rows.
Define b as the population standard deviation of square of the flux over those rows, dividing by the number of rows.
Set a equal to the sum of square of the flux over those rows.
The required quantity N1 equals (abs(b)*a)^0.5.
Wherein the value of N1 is 12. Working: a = 125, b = 1.2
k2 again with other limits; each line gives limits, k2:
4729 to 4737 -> -0.2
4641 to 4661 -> -0.8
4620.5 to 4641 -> 0.5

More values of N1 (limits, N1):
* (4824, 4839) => 8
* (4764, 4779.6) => 7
